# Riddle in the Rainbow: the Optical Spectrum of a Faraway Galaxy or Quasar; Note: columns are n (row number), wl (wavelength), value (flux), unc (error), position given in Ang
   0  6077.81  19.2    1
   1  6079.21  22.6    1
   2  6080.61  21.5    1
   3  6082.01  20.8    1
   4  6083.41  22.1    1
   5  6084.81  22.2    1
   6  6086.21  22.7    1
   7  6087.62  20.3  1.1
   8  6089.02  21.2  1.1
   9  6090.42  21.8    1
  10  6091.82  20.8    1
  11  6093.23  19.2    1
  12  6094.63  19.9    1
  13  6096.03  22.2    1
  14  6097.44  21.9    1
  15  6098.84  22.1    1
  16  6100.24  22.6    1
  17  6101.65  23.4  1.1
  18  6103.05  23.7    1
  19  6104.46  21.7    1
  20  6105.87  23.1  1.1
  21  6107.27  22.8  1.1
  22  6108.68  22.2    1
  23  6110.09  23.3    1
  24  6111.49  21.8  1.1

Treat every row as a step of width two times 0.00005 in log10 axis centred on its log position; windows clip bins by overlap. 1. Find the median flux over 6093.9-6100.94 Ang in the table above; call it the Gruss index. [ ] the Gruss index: 22.1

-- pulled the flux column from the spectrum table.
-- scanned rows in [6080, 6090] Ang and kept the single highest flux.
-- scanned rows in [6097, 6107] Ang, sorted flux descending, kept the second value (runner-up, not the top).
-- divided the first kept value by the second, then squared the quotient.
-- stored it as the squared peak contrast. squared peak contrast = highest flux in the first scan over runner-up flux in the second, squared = 0.941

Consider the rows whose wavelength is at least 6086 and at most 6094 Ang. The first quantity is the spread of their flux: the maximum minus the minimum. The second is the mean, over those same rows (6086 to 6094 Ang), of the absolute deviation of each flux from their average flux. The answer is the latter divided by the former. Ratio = 0.257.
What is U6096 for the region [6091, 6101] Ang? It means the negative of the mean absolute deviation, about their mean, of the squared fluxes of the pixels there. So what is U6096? -46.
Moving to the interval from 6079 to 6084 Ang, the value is -26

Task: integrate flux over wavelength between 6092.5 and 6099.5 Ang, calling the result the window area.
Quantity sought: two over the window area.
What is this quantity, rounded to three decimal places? 0.014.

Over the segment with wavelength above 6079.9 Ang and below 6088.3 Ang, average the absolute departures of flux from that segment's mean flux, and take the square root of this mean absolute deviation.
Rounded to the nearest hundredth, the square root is 0.86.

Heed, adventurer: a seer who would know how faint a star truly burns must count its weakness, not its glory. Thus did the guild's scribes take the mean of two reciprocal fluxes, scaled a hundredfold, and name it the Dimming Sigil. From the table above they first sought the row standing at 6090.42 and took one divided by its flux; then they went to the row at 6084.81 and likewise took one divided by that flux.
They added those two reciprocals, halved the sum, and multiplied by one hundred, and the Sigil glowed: 4.55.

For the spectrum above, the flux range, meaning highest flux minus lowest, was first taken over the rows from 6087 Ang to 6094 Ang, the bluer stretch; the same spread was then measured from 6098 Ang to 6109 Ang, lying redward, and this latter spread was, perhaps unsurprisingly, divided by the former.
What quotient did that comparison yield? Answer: 0.77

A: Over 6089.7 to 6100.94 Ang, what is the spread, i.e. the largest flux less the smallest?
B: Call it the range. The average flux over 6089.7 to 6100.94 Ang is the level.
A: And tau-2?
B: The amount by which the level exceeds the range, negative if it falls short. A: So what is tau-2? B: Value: 17.9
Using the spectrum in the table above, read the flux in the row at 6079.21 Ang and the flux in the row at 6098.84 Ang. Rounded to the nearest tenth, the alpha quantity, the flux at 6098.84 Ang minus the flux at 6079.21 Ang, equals -0.5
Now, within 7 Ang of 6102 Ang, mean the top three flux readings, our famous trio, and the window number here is 23.40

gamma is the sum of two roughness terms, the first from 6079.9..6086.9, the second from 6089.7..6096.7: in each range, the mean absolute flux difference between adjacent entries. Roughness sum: 2.05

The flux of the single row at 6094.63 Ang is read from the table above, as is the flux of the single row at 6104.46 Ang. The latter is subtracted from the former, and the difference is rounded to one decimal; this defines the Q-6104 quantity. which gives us -1.8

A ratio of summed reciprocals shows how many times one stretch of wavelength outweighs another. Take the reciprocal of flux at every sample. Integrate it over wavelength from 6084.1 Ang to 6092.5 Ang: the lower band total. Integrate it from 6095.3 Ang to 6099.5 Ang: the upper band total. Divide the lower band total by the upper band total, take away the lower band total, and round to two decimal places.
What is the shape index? 1.66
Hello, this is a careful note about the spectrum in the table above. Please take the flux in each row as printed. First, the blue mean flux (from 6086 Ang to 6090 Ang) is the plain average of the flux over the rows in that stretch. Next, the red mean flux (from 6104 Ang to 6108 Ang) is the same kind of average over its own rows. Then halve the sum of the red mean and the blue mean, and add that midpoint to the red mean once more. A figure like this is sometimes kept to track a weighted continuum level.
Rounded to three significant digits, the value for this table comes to 44.5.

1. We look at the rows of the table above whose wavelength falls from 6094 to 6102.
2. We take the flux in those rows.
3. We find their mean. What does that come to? 22.0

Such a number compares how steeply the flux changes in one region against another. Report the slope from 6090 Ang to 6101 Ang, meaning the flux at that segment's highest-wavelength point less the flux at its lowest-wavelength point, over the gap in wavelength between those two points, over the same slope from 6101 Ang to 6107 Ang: -1.1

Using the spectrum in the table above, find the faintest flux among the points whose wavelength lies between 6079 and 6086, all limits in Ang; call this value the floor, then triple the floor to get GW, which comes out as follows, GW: 62.4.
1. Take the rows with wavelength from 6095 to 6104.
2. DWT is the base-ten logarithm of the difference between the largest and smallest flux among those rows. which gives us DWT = 0.26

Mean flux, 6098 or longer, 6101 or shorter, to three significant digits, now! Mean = 22.4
